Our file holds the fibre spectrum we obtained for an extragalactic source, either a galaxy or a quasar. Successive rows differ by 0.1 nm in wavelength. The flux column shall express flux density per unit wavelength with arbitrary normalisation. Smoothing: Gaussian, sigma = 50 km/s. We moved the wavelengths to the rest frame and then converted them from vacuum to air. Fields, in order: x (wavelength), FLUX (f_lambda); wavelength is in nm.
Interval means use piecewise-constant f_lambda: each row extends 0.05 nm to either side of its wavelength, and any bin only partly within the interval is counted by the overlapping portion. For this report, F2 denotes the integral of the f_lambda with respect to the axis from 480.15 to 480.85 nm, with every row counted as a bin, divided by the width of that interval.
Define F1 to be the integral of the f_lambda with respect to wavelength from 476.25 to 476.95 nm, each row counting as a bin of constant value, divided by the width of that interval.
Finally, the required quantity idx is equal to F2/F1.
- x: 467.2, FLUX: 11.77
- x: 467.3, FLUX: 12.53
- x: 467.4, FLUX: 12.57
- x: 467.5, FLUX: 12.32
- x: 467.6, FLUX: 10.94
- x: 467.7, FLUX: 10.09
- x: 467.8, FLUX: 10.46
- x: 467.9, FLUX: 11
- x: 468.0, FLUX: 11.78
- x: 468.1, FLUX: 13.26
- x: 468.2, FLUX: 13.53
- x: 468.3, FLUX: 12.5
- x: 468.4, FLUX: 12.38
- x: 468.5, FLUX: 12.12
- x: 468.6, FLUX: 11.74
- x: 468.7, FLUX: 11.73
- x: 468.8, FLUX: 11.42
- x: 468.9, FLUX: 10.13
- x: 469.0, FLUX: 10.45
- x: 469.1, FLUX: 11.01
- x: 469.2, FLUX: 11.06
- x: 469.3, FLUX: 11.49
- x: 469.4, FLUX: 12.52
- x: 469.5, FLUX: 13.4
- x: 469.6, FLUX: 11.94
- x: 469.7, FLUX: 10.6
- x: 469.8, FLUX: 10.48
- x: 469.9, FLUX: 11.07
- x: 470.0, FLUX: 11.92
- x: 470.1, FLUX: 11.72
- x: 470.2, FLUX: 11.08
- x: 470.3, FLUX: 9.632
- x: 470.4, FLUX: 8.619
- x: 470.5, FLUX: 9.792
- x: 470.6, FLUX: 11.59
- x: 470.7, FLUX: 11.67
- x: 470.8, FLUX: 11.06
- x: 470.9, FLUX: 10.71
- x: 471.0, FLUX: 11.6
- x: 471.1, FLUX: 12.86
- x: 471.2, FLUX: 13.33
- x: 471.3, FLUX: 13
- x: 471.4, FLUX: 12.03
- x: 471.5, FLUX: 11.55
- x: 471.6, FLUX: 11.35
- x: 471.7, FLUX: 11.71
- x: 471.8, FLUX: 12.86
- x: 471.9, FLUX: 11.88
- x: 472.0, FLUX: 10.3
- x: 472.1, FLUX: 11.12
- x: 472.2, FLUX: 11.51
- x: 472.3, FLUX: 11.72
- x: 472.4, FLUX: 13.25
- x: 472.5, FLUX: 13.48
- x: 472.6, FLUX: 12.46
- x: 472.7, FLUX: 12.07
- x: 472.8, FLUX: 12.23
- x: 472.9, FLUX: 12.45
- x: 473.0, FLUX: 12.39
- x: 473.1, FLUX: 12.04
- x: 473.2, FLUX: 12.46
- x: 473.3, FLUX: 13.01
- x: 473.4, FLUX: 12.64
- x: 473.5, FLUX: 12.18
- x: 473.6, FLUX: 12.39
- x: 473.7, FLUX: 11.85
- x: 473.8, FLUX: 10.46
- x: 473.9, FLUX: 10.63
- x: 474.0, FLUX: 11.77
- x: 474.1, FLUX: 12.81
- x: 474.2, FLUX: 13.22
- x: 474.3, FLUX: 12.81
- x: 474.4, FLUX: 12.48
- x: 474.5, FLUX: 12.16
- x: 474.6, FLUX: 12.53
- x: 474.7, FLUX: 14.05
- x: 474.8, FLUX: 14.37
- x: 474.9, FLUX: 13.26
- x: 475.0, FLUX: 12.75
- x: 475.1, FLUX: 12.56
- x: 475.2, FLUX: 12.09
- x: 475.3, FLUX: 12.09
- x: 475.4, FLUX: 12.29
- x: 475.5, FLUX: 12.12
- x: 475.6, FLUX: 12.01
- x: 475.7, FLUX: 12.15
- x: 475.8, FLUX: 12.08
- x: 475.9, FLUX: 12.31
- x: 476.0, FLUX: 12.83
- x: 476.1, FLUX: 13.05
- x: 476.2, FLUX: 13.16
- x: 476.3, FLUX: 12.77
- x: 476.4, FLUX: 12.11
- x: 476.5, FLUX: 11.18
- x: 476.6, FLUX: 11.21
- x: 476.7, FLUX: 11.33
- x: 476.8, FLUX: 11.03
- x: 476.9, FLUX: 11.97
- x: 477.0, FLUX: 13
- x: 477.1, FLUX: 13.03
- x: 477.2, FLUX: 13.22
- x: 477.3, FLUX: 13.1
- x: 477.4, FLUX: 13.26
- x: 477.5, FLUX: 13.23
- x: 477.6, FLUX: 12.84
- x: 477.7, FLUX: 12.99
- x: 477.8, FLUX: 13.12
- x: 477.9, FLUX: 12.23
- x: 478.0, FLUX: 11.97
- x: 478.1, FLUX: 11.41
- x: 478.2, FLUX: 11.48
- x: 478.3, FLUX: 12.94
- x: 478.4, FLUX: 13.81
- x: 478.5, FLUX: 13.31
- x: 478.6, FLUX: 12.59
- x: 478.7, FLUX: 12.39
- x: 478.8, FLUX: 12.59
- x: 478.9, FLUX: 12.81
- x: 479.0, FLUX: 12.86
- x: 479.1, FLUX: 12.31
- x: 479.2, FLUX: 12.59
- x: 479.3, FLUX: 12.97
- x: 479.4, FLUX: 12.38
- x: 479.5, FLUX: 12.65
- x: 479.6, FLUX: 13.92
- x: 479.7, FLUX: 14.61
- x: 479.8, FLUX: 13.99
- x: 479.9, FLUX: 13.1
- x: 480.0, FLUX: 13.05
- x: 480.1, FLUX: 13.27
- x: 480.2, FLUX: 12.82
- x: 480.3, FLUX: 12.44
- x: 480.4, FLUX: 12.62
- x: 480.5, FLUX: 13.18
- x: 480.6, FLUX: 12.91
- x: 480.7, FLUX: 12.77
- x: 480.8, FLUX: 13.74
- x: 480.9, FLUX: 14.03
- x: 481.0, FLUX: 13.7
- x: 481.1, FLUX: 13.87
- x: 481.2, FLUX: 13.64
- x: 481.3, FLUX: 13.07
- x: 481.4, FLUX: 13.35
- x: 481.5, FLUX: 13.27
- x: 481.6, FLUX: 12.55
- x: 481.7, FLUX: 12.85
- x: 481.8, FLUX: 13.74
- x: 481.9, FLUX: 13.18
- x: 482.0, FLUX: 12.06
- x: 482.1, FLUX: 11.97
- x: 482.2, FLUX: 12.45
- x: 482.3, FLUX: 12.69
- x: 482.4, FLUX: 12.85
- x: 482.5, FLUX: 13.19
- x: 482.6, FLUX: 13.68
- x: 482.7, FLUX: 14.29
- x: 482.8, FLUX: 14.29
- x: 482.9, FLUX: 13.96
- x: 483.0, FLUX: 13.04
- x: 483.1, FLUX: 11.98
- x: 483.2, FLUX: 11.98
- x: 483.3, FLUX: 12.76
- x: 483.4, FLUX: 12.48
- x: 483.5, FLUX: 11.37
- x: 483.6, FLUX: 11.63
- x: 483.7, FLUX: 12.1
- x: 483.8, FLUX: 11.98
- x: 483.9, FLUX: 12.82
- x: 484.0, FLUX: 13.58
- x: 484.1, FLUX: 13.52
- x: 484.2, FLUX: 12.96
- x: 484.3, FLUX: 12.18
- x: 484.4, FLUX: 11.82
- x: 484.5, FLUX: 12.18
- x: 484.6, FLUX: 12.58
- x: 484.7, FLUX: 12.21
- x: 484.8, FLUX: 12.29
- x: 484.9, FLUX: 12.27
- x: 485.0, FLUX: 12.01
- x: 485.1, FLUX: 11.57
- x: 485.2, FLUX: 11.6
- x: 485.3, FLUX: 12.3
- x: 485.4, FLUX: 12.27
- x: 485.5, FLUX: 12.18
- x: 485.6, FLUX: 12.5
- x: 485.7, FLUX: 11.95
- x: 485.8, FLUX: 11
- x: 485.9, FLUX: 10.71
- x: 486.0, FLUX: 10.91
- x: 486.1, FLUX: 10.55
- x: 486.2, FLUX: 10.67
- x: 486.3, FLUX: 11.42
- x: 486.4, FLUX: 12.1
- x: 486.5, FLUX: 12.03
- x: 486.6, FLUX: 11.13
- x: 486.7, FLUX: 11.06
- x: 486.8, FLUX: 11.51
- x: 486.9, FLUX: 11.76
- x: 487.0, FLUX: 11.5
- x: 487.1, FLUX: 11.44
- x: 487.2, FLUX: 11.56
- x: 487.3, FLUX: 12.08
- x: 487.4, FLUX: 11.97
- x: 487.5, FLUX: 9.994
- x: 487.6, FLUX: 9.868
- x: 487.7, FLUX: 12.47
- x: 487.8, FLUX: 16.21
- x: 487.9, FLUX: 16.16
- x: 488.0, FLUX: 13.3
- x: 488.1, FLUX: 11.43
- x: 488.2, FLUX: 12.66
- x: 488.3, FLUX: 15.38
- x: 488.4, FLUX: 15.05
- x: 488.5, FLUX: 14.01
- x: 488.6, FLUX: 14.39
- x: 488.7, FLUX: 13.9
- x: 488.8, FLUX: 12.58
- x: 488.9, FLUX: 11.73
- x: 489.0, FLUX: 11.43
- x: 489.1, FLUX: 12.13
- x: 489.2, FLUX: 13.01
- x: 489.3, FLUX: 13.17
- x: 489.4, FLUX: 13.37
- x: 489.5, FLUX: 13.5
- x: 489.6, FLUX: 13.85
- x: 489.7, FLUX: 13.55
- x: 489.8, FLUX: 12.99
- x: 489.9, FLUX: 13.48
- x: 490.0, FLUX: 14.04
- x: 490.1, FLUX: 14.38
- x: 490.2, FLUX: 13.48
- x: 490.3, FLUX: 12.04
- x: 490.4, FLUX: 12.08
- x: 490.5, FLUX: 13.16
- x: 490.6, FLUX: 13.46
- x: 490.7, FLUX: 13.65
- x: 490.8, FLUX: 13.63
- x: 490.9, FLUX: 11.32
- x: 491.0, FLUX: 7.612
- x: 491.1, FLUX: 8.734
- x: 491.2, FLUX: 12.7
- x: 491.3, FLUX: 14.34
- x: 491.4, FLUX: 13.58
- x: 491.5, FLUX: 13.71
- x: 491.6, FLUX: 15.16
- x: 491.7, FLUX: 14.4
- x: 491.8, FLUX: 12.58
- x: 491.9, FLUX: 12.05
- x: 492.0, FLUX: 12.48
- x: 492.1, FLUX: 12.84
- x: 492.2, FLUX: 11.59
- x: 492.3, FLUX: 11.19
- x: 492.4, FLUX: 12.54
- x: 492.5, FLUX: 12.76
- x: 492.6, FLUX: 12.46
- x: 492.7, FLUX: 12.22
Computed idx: 1.11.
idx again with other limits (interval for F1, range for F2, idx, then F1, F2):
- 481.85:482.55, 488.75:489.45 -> 0.99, 12.6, 12.5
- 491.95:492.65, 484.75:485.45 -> 0.98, 12.3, 12.0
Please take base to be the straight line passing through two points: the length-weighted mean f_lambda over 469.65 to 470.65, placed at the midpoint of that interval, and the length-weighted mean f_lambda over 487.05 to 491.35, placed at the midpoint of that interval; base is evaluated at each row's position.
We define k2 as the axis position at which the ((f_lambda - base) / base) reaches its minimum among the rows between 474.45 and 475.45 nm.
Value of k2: 475.3 nm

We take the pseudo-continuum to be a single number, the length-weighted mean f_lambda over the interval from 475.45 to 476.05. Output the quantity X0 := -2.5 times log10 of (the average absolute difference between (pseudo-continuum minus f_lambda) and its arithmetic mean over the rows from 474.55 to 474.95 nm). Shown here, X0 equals 0.46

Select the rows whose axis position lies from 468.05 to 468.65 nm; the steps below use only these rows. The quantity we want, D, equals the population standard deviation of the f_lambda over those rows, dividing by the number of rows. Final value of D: 0.62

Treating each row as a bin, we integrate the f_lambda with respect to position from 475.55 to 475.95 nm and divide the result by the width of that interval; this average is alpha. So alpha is 12.14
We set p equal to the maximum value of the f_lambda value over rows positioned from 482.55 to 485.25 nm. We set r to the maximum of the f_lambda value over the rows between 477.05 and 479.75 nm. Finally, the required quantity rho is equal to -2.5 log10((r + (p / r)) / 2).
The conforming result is -2.23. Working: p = 14.29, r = 14.61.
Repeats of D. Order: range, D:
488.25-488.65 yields 0.54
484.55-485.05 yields 0.18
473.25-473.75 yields 0.39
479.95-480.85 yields 0.37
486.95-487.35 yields 0.25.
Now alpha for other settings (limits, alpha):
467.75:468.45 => 12.13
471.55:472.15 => 11.54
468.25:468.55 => 12.33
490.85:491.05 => 9.47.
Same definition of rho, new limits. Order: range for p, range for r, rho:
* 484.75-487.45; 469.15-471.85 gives -2.14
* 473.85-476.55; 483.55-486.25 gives -2.16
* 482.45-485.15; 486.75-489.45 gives -2.33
